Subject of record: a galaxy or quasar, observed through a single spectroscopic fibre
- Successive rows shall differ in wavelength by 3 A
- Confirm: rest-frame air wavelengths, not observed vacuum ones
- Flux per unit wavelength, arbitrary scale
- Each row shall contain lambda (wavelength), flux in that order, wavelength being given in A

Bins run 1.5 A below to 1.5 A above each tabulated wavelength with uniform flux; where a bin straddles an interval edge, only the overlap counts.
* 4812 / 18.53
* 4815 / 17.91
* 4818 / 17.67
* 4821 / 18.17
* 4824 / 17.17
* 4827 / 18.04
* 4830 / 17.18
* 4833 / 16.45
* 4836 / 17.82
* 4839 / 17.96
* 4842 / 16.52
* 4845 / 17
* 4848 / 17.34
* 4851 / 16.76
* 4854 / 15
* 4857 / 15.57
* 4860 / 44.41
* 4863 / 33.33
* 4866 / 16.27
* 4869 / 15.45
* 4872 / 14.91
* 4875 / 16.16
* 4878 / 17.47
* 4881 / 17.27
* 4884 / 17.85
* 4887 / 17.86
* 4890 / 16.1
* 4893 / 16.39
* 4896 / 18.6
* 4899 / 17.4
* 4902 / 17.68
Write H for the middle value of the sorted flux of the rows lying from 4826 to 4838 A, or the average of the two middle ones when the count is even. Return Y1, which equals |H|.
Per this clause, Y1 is 17.5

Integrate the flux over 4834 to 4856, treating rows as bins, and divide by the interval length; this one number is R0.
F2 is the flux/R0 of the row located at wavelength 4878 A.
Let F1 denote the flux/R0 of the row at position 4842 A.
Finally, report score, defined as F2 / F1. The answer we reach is 1.06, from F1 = 0.98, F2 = 1.04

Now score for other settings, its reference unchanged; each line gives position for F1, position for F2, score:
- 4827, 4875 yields 0.90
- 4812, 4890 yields 0.87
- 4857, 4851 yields 1.08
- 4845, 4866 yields 0.96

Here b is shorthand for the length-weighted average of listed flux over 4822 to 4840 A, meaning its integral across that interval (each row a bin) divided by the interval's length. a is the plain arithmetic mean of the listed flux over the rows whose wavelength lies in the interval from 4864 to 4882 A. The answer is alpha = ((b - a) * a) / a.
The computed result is 1.2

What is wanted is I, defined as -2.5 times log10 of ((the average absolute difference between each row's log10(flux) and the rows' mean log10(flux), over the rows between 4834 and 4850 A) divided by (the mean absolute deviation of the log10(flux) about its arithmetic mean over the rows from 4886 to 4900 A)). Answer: 0.6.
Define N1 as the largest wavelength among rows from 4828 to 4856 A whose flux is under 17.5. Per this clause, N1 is 4854 A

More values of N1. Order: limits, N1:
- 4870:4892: 4890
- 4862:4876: 4875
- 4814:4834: 4833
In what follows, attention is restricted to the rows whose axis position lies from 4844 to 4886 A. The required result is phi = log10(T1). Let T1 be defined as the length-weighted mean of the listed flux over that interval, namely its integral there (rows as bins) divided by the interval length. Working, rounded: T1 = 19.6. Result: 1.29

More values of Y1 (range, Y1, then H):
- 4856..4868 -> 24.8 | 24.8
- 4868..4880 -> 15.8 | 15.8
